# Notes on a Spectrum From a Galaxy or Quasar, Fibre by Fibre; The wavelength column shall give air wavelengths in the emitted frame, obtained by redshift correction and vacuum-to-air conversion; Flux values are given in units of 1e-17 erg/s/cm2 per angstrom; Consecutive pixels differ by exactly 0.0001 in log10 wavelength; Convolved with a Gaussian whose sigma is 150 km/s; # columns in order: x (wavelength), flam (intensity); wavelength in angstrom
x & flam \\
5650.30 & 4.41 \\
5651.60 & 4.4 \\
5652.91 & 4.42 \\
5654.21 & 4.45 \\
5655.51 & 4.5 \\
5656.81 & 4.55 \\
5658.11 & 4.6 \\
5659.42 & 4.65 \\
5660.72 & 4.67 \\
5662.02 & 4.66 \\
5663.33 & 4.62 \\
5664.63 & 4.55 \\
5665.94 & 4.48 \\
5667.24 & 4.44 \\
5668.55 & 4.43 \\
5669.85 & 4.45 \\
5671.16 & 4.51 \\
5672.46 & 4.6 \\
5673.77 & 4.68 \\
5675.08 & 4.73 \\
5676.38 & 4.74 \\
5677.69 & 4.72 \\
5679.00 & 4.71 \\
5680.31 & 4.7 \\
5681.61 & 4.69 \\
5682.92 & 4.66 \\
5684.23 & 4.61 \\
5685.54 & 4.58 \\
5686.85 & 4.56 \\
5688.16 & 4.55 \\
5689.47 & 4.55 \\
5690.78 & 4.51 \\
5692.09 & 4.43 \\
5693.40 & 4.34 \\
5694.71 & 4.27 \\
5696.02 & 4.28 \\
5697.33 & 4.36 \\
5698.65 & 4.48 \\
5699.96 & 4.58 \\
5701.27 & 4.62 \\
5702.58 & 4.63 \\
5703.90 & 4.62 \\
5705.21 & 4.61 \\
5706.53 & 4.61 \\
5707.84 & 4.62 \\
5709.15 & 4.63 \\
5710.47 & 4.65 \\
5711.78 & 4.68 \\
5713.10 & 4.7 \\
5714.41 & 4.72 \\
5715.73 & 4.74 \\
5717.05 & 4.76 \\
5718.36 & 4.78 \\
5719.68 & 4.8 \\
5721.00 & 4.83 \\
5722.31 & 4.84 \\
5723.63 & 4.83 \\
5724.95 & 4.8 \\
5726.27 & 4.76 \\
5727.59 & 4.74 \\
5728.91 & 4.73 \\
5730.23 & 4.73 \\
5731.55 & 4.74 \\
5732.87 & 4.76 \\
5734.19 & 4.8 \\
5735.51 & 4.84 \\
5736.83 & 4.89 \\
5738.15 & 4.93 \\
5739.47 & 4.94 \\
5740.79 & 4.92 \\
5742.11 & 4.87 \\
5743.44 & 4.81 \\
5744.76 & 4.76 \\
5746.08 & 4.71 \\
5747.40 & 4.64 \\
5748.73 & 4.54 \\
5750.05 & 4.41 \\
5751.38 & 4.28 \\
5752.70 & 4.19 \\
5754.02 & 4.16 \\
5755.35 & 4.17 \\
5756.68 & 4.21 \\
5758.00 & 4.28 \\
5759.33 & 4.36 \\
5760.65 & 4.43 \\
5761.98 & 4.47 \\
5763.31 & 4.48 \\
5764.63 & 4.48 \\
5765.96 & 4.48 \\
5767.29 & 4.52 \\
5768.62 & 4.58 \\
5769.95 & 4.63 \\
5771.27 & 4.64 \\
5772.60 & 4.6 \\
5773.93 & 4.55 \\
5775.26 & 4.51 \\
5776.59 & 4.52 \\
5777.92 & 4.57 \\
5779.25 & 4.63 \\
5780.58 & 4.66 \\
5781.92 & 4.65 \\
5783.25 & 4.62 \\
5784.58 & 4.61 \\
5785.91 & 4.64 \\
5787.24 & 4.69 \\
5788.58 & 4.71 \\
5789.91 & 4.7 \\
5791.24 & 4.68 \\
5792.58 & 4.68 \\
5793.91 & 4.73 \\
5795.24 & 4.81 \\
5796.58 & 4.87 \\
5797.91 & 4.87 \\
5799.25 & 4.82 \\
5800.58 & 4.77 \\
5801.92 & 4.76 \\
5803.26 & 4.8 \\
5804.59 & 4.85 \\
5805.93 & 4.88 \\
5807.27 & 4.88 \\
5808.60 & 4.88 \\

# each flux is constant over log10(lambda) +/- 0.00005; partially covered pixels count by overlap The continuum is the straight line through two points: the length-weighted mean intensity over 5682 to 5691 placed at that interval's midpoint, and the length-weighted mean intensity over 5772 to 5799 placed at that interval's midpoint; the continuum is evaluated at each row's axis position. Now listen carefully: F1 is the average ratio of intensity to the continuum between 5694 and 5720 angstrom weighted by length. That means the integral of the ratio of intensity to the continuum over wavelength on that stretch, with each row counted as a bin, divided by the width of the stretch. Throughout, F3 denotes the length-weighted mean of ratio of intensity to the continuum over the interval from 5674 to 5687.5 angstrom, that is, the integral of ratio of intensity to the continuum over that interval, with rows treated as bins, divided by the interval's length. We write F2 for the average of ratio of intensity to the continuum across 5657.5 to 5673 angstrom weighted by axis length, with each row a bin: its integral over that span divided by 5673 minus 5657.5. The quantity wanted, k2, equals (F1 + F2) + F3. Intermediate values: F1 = 1.00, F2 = 1.00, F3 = 1.02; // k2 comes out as 3.02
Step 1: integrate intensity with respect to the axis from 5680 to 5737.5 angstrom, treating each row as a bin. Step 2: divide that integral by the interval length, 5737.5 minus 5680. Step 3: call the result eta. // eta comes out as 4.65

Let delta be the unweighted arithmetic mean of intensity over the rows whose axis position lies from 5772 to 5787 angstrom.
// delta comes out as 4.60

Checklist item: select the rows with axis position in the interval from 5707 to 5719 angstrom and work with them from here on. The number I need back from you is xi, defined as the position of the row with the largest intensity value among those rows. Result 5718.36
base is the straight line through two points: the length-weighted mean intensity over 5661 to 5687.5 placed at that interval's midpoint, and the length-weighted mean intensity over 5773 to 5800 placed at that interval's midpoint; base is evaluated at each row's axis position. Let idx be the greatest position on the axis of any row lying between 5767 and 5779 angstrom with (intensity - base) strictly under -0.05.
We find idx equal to 5777.92 angstrom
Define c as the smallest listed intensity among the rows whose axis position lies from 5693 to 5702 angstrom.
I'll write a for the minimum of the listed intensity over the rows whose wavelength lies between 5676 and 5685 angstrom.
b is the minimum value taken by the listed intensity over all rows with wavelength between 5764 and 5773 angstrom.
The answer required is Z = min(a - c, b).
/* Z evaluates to 0.34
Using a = 4.61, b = 4.48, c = 4.27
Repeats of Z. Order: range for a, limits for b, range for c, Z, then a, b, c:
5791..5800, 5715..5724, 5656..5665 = 0.13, 4.68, 4.74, 4.55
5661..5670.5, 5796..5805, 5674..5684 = -0.23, 4.43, 4.76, 4.66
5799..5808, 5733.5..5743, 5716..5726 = 0.00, 4.76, 4.8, 4.76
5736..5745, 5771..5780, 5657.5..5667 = 0.28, 4.76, 4.51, 4.48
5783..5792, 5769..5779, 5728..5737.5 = -0.12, 4.61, 4.51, 4.73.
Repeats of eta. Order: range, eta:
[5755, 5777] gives 4.47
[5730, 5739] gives 4.82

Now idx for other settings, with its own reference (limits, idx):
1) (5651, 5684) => 5671.16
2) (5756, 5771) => 5768.62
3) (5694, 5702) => 5698.65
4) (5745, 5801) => 5784.58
